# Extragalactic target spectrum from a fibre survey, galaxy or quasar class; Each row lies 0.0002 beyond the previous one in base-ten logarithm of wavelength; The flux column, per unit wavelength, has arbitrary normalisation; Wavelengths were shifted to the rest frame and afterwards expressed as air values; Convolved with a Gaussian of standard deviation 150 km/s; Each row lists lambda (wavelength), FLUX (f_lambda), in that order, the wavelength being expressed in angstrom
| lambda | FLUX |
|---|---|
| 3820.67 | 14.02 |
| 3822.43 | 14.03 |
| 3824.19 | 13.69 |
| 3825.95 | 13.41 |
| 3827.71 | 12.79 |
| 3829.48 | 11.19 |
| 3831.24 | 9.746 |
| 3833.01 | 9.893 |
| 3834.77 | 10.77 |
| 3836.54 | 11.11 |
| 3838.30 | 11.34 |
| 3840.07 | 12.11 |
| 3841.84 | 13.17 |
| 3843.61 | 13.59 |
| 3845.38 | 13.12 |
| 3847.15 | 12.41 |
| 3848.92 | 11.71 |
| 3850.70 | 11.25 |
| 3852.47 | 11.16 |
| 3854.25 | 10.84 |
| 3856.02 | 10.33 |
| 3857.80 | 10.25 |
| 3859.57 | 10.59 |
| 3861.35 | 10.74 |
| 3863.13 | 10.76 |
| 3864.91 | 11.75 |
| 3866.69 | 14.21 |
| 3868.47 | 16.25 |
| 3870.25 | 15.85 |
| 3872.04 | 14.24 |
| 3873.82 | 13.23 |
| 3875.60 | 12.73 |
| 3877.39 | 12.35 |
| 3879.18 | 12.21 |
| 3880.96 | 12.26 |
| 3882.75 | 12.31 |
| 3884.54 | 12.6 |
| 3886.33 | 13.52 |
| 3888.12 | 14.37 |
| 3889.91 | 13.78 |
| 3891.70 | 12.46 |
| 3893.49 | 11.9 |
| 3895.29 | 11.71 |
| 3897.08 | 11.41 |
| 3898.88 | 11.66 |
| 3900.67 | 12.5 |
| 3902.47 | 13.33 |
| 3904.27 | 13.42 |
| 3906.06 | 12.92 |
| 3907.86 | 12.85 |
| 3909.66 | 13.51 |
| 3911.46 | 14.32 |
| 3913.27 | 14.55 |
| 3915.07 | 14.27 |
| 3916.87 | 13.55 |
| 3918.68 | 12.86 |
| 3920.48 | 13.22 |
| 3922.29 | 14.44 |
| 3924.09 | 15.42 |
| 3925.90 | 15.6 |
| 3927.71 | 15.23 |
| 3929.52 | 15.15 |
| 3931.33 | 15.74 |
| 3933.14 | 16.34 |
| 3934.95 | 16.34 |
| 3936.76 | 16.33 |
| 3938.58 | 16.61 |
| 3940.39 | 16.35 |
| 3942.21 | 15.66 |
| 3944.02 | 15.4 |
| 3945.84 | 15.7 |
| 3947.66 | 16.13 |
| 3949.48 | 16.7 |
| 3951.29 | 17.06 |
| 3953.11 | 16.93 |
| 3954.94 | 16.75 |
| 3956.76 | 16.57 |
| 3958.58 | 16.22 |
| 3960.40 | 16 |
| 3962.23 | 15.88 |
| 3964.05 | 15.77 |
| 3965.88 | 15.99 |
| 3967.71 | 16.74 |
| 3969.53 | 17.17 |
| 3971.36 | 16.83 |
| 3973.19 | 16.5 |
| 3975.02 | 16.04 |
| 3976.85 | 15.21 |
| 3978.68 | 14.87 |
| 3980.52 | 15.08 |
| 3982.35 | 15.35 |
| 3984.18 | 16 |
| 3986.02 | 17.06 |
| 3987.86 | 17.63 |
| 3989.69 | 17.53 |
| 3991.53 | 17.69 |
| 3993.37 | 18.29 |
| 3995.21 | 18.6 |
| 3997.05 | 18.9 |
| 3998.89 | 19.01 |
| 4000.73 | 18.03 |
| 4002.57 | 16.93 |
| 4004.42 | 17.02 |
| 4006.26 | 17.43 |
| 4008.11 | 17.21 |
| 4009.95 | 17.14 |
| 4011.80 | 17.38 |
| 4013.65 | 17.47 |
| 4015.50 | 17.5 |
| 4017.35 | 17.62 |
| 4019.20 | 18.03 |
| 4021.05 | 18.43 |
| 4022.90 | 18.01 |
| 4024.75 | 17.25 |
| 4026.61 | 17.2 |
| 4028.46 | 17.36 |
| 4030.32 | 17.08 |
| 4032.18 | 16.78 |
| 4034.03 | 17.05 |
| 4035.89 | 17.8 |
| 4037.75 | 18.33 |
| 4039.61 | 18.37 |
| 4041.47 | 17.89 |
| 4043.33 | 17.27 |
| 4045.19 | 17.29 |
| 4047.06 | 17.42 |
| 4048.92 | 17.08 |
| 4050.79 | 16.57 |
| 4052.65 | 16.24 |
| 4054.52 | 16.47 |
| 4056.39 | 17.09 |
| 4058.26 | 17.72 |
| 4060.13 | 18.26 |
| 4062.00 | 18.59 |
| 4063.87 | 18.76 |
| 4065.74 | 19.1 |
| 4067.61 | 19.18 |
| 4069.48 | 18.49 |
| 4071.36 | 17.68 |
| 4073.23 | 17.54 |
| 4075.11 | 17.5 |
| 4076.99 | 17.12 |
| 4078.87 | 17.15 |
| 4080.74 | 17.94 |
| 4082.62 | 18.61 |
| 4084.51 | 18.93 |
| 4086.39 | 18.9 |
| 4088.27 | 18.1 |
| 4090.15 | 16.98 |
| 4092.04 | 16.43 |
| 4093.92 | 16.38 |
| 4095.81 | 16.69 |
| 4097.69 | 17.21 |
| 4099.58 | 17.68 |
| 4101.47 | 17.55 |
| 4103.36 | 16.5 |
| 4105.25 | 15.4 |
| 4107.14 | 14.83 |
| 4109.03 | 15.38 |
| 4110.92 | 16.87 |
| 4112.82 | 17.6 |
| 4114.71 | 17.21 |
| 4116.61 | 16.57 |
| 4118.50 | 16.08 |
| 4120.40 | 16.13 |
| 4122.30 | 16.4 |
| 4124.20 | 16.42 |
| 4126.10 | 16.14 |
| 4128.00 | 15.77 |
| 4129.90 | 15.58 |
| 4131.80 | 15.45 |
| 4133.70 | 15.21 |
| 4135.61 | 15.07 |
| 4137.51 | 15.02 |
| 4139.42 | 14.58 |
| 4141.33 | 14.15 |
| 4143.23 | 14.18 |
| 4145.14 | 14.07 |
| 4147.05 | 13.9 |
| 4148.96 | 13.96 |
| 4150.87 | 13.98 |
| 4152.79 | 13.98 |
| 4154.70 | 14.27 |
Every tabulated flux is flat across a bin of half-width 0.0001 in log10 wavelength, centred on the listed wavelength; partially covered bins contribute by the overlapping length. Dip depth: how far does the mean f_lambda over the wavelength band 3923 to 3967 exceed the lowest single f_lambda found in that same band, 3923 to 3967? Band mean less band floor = 0.9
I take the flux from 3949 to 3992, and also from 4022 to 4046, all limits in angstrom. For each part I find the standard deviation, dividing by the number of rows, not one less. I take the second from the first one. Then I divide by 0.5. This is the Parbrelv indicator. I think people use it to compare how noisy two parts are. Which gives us 0.6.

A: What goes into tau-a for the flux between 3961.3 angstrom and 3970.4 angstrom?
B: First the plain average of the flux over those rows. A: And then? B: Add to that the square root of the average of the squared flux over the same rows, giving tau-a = 32.6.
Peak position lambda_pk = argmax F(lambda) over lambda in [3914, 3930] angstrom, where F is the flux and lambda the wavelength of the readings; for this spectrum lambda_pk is 3925.90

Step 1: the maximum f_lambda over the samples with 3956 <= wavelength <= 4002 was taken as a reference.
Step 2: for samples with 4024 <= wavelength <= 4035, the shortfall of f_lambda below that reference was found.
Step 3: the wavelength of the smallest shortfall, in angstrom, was 4028.46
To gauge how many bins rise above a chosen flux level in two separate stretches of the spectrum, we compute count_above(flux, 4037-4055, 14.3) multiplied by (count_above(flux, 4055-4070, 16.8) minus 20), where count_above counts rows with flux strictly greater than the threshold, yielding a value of -120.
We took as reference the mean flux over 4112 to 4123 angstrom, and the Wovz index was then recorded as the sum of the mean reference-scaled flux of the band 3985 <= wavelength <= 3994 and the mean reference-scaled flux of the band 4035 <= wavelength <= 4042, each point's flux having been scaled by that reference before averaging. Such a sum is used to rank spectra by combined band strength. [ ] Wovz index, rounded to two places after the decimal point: 2.14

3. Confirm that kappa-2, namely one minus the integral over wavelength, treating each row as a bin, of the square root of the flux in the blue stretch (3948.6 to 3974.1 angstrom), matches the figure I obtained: -103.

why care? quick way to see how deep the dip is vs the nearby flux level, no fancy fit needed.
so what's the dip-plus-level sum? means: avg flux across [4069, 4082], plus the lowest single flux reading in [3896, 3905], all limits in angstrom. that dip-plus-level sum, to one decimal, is 29.0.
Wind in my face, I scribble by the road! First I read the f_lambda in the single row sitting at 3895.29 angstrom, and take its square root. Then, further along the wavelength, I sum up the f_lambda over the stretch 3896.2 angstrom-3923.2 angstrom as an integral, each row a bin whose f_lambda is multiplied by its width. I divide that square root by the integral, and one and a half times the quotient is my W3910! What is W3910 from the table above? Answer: 0.0143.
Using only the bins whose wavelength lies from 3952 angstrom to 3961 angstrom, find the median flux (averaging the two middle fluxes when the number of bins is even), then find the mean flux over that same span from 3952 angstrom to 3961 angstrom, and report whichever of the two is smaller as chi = 16.5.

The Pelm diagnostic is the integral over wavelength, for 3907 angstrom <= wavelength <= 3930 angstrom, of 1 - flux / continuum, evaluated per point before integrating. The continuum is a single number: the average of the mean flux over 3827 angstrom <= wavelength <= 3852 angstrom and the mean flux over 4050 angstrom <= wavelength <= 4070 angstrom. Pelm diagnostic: 0.9 angstrom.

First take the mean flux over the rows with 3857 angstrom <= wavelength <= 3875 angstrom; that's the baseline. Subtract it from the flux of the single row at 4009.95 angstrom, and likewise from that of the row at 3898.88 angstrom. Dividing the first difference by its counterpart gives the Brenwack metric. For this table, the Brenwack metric -4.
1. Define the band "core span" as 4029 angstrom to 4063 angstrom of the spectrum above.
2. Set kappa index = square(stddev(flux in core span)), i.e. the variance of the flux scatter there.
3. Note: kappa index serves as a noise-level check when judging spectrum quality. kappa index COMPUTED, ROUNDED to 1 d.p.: 0.5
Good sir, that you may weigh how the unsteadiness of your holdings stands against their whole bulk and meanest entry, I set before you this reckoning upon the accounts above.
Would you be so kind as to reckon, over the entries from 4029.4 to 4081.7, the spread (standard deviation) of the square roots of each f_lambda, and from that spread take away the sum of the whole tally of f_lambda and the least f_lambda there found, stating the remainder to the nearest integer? -510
